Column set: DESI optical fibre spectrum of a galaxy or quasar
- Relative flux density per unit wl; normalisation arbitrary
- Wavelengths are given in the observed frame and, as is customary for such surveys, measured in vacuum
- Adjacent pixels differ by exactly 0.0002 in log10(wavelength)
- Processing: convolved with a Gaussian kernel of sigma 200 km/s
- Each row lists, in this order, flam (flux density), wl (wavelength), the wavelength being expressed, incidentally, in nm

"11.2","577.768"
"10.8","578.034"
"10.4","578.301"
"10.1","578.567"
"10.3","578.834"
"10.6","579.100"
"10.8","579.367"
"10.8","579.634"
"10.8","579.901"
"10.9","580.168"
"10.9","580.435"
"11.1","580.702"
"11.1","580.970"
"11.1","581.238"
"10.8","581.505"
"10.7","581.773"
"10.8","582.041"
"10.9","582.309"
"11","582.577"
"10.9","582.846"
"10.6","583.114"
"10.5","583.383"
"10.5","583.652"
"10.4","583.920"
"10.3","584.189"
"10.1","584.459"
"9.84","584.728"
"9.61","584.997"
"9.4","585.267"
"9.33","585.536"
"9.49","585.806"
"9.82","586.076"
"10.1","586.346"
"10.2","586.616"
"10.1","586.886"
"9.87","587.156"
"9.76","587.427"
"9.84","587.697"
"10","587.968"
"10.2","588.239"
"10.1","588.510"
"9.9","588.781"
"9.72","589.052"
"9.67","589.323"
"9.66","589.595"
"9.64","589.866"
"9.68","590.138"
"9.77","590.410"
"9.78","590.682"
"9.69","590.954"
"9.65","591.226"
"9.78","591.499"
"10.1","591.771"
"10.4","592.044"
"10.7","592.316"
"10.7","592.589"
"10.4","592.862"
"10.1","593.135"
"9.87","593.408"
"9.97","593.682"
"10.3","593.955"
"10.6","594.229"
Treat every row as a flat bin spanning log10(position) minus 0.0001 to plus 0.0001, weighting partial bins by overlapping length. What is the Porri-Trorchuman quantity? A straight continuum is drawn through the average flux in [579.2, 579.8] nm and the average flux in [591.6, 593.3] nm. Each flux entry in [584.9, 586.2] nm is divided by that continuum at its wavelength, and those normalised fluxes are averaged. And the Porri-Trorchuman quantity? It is 0.90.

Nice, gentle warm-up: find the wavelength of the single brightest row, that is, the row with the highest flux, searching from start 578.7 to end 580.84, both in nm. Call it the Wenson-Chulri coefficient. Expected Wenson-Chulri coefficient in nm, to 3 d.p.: 580.702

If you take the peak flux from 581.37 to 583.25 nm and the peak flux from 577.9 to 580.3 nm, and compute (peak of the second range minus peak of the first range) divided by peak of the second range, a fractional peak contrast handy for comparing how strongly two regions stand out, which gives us -0.01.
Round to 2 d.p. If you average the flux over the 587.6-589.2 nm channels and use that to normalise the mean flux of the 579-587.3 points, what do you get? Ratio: 1.05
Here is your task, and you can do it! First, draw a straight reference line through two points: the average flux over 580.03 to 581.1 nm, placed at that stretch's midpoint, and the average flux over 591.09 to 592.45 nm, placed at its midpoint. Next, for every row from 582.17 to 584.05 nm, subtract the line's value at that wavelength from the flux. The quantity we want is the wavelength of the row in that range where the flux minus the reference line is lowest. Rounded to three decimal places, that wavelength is 583.920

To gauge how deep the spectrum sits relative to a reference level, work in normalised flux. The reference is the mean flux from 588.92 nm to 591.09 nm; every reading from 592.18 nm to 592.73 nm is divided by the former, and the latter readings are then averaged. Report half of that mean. 0.551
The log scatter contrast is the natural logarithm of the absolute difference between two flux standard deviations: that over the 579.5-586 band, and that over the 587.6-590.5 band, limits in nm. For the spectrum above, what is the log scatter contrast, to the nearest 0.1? -1.0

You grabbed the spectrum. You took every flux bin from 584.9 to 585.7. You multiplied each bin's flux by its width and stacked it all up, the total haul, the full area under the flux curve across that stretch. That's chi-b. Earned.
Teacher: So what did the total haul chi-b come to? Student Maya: 7.6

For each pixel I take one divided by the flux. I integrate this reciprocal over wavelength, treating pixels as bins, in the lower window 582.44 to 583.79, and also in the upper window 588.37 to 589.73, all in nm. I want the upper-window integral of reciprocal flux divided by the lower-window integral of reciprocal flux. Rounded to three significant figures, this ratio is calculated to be 1.10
